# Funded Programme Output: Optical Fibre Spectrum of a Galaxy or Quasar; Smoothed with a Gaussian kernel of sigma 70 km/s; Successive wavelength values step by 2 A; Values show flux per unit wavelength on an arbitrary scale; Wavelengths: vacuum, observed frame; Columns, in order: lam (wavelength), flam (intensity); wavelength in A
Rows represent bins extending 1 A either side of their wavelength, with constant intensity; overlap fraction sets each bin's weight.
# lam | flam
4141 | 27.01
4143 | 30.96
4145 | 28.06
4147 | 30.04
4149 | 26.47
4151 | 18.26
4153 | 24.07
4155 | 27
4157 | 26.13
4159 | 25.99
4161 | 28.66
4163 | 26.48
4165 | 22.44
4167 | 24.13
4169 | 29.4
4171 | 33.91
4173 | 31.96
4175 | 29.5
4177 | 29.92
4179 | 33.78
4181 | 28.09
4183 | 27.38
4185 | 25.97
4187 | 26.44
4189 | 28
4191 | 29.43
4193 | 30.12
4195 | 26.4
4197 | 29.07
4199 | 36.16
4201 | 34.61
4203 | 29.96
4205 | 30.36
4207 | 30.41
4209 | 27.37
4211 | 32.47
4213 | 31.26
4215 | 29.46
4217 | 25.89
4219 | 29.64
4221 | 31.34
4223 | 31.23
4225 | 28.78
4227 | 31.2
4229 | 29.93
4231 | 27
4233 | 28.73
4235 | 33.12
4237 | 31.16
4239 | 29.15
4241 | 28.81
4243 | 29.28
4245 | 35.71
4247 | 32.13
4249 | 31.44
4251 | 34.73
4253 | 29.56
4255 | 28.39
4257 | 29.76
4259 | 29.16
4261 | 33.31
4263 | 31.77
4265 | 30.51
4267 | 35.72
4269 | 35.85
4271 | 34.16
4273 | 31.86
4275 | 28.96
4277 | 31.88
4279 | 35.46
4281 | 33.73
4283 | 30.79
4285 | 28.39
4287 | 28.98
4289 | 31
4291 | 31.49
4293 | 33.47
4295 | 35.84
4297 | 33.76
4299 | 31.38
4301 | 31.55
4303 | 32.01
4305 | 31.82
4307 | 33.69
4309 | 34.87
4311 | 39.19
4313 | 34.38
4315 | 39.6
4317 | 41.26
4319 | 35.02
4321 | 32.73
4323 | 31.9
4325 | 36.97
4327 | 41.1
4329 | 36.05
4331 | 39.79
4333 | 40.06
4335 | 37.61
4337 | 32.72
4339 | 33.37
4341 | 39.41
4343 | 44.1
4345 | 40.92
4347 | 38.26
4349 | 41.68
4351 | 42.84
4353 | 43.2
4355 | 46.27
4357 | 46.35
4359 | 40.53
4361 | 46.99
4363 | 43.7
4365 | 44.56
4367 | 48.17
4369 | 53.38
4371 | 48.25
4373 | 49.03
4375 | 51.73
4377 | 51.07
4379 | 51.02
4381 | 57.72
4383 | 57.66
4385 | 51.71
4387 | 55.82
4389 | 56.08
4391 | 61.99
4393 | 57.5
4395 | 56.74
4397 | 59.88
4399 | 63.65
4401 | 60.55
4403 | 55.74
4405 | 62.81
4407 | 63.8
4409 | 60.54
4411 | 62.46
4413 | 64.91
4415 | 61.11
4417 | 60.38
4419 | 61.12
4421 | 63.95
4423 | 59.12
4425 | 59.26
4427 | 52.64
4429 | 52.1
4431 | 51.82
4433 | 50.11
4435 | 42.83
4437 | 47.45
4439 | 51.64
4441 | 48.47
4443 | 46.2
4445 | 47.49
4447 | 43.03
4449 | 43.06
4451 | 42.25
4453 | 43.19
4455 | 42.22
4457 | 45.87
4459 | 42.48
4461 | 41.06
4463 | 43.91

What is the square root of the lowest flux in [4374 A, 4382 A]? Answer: 7.1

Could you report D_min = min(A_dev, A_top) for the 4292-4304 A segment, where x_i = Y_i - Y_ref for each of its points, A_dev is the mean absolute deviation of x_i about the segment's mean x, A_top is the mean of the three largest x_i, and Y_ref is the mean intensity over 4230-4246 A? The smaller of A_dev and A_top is 1.4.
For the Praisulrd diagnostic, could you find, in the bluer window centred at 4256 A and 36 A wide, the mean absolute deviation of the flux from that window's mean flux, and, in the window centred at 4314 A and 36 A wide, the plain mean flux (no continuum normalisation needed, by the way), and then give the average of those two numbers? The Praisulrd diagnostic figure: 18.8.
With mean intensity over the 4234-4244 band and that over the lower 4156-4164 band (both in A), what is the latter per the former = 0.9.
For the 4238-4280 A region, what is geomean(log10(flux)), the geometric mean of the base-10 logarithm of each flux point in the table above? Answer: 1.50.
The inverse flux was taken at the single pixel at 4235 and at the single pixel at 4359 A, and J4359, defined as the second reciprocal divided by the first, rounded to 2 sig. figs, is 0.82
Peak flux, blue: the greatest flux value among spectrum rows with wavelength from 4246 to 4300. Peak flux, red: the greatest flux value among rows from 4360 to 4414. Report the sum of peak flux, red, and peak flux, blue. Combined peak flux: 101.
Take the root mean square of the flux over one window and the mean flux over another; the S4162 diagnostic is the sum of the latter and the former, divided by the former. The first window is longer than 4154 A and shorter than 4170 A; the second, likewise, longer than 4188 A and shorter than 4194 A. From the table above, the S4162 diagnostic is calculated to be 2.1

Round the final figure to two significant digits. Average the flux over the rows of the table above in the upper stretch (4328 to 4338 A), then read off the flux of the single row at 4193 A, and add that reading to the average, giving 67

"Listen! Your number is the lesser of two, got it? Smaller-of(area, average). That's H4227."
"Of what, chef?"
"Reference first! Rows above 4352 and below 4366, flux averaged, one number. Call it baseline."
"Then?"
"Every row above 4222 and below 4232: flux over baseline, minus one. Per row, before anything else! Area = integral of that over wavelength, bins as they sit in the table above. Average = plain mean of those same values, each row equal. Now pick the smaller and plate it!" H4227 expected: -3.34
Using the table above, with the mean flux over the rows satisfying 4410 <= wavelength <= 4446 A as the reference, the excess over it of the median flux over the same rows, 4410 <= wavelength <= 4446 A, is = -2.2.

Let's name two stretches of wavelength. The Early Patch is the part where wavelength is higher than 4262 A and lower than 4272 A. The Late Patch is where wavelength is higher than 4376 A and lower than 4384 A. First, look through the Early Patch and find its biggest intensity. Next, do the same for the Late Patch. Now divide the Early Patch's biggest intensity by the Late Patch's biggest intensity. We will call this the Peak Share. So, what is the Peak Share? 0.6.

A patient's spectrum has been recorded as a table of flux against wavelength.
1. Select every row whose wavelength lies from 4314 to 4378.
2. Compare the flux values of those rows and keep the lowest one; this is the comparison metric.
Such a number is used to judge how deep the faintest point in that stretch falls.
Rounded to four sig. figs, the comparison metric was 31.90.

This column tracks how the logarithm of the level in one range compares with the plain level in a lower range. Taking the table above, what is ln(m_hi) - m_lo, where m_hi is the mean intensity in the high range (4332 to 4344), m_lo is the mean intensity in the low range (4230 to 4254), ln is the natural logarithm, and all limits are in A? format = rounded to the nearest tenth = -27.3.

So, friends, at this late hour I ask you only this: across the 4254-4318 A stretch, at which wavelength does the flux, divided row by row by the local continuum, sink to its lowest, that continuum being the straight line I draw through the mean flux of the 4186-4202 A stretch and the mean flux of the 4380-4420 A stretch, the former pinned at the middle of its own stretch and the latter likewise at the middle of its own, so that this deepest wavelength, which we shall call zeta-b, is 4285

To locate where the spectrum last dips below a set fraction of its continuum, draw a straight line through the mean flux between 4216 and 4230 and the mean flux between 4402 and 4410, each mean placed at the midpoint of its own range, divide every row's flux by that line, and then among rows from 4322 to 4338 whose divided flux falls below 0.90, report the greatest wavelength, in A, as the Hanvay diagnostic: 4337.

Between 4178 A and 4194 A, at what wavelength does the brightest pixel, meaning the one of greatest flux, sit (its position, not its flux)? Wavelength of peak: 4179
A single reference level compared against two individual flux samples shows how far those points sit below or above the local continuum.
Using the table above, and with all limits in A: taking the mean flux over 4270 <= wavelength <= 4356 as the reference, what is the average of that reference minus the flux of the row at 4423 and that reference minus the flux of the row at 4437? -18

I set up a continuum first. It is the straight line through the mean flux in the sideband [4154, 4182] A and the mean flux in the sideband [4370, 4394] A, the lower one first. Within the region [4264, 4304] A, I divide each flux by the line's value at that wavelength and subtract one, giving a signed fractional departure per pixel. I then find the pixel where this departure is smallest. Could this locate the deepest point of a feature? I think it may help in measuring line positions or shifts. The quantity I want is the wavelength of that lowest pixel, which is 4285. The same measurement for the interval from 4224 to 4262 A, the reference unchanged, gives 4255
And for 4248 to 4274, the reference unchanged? 4255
